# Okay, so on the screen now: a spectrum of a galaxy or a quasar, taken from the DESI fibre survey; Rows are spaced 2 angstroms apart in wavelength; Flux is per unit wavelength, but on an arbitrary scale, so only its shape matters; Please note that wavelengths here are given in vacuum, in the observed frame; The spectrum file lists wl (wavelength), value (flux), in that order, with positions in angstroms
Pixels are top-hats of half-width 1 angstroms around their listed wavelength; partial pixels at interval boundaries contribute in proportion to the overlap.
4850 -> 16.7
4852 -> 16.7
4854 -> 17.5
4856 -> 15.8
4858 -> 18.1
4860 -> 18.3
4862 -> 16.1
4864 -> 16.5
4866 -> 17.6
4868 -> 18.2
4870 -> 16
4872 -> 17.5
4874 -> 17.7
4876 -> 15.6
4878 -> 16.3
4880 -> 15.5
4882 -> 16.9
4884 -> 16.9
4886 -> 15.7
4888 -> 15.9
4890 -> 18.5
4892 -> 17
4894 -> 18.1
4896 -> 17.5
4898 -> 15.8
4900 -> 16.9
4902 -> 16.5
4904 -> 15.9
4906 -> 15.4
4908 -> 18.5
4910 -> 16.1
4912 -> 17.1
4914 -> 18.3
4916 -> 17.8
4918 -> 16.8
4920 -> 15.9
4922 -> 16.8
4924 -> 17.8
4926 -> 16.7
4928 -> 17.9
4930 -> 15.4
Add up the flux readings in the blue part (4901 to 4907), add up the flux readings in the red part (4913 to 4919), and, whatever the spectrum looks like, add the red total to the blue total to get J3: 101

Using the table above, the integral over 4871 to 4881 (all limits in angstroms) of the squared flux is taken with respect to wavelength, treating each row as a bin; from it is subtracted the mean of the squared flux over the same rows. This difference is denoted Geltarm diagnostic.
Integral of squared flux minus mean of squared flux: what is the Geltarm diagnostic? 2464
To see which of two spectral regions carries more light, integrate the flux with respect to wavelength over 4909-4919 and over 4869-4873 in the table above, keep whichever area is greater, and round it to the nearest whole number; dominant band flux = 172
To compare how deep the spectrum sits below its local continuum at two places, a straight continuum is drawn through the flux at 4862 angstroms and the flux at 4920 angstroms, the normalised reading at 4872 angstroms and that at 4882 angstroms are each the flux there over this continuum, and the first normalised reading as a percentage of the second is 103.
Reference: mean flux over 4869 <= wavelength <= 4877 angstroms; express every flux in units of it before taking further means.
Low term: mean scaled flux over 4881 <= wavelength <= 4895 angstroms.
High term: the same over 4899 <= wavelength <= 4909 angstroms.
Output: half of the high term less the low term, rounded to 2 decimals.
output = -0.01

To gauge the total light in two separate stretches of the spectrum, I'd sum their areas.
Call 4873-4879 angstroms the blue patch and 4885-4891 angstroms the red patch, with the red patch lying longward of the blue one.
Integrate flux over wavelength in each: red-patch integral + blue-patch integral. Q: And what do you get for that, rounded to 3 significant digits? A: 199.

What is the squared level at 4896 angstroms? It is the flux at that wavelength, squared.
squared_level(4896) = 306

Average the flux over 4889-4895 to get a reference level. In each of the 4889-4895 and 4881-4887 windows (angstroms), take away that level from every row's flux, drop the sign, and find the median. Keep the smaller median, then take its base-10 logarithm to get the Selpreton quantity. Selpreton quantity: -0.20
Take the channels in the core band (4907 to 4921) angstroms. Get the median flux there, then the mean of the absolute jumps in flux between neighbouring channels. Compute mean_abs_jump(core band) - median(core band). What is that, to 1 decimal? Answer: -15.9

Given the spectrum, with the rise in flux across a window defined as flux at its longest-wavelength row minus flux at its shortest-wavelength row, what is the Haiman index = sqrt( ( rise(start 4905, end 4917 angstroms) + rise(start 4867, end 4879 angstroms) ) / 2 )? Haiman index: 0.50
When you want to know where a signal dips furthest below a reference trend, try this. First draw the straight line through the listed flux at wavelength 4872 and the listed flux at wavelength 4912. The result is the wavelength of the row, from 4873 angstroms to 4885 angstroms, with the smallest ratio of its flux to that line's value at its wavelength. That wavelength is 4880 angstroms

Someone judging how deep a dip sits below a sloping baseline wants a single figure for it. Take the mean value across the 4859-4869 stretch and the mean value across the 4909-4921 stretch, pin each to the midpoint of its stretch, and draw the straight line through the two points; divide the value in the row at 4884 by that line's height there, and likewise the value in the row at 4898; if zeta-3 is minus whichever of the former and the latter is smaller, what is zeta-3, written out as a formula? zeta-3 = -0.923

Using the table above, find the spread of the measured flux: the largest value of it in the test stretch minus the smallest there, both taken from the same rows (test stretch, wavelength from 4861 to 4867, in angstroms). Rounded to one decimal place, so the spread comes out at 1.5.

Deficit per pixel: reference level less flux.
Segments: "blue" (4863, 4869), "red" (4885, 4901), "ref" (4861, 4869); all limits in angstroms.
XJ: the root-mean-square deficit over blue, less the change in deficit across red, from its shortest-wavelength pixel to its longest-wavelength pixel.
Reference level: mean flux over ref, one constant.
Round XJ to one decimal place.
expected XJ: 2.0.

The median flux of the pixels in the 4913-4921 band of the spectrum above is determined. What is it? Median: 17.3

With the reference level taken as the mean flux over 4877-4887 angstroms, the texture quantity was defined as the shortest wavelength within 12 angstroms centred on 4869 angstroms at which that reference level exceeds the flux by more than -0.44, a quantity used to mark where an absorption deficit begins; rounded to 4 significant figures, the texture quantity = 4864 angstroms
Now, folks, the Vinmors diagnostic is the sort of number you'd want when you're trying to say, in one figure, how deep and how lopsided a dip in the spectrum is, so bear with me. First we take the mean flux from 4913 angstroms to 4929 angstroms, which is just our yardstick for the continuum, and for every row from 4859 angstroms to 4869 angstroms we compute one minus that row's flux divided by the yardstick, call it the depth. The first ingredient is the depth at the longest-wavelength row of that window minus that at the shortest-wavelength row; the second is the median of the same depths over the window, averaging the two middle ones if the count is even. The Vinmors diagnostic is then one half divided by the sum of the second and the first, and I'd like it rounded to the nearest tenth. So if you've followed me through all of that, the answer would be -34.5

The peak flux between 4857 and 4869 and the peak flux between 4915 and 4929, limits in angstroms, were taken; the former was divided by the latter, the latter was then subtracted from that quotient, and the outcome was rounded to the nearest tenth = -16.9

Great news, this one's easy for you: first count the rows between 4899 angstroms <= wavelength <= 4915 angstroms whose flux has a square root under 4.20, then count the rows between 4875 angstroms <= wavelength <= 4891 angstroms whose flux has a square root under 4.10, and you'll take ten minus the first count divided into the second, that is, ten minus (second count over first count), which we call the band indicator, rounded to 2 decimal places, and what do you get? 9.17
